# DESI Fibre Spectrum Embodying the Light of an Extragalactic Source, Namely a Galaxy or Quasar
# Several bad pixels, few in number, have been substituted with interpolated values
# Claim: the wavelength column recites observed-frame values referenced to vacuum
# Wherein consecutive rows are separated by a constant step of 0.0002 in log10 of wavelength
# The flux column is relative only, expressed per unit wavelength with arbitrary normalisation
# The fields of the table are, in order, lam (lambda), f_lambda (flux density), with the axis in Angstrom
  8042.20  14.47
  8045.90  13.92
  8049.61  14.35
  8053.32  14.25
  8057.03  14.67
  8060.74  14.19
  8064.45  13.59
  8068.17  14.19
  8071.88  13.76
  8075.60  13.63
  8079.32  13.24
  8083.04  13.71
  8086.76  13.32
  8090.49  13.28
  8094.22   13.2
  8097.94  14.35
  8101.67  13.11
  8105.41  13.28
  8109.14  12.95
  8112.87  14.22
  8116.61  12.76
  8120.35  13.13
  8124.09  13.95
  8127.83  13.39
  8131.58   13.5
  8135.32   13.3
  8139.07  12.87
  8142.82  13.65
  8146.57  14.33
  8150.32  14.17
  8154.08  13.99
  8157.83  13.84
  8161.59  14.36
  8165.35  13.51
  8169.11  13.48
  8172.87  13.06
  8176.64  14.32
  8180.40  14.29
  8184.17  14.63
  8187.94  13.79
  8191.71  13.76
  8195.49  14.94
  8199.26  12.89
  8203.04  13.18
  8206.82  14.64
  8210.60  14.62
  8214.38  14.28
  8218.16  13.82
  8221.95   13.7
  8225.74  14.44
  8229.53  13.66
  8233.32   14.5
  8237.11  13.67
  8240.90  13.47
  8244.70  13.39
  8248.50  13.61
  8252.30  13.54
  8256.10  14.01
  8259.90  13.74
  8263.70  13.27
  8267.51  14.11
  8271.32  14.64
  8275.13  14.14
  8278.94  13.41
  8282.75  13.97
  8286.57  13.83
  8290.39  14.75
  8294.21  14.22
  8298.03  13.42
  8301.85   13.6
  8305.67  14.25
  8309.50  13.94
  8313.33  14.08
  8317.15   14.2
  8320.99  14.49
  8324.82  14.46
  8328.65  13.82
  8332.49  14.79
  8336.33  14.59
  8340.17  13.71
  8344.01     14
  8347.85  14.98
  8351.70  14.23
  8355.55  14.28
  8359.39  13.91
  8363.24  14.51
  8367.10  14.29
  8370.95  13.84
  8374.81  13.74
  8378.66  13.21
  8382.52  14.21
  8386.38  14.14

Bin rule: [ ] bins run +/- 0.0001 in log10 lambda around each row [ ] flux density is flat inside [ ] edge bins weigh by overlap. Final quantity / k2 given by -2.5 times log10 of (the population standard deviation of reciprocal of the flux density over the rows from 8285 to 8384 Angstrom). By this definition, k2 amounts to 6.69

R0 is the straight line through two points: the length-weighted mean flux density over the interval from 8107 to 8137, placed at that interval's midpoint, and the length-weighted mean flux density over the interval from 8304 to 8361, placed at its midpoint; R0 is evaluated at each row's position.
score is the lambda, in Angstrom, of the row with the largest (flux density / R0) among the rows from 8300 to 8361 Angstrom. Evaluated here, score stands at 8347.85 Angstrom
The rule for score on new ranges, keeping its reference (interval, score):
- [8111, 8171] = 8112.87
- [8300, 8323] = 8320.99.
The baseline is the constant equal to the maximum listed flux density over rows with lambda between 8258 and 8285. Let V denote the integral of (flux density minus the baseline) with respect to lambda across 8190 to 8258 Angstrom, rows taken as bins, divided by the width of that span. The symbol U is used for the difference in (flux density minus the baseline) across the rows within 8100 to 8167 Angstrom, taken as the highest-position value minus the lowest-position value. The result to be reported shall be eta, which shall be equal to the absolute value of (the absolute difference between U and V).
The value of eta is 1.14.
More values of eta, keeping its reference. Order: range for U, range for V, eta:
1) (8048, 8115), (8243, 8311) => 0.63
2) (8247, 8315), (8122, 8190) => 1.31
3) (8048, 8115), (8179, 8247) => 0.53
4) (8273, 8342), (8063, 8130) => 0.71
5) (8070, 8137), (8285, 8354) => 0.01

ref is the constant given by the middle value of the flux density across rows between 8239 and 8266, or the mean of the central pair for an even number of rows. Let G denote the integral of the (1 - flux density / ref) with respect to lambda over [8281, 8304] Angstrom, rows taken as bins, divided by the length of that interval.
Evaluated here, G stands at -0.032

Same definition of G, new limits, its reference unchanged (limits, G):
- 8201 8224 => -0.037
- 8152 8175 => -0.013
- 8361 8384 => -0.031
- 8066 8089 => -0.007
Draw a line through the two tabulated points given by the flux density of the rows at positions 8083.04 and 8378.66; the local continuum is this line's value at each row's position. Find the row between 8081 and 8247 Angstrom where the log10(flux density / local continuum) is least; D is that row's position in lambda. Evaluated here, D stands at 8116.61 Angstrom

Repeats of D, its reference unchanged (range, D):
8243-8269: 8263.70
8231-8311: 8263.70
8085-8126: 8116.61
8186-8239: 8199.26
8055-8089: 8079.32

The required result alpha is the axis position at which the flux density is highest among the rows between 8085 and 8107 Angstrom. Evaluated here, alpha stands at 8097.94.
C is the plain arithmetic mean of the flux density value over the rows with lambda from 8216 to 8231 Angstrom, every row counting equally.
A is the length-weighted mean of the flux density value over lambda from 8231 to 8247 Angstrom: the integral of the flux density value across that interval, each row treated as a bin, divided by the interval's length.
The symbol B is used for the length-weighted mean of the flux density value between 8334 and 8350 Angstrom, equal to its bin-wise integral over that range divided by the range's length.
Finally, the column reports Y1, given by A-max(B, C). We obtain -0.6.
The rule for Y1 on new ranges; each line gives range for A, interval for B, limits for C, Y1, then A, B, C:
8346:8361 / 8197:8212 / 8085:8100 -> 0.5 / 14.4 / 13.8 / 13.5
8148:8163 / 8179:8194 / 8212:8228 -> 0.0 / 14.1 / 14.1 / 14.1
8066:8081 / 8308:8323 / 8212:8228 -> -0.5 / 13.7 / 14.2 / 14.1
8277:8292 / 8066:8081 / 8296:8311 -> 0.2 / 14.0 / 13.7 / 13.8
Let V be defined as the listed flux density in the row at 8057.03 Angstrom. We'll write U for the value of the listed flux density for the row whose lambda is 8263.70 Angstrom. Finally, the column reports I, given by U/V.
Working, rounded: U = 13.27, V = 14.67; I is 0.90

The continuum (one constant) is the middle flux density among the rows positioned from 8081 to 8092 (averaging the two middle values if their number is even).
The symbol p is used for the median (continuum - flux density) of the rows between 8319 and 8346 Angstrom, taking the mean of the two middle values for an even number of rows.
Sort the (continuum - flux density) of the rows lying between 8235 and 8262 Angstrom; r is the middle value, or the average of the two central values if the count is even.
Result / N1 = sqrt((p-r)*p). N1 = 1.0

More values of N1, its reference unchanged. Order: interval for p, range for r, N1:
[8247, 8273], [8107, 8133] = 0.4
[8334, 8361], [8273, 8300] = 0.5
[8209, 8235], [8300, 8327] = 0.3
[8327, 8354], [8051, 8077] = 0.2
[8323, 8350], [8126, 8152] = 1.0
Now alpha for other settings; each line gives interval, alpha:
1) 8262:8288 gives 8271.32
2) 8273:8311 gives 8290.39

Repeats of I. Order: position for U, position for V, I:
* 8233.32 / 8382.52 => 1.02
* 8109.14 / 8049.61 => 0.90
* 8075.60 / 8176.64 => 0.95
